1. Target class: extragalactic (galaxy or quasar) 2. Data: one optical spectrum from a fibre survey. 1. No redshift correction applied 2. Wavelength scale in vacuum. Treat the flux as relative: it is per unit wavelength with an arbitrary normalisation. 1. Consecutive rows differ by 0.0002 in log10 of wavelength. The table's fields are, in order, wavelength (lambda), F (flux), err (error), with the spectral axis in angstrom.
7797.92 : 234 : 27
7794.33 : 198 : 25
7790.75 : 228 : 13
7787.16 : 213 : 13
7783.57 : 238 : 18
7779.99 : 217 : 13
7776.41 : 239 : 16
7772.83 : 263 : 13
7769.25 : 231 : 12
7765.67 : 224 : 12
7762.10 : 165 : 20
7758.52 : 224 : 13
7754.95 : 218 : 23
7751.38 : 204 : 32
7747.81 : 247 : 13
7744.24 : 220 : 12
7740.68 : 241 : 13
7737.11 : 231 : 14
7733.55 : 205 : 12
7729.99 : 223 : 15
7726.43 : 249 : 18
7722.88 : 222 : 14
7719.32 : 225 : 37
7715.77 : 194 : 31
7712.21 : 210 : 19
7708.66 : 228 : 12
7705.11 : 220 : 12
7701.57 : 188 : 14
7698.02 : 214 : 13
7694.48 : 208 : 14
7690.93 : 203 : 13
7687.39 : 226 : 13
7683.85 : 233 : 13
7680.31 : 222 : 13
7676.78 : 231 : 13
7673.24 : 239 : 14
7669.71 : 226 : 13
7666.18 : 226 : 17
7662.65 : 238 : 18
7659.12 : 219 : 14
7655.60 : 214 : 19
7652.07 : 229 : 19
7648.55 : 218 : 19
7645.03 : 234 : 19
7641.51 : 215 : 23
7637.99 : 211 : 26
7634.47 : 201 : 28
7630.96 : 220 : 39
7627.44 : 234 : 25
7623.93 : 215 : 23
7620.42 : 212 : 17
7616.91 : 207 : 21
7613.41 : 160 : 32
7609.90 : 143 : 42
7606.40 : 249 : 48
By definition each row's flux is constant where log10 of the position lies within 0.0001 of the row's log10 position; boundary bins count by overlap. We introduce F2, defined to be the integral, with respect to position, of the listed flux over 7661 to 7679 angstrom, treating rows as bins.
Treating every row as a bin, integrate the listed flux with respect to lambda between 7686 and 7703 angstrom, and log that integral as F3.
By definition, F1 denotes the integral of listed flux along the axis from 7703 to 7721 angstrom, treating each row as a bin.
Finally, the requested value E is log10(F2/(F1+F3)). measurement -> -0.25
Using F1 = 3868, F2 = 4172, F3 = 3531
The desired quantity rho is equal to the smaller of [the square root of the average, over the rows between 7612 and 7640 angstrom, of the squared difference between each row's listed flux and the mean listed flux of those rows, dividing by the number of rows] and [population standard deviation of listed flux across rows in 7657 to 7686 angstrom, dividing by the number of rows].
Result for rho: 6.8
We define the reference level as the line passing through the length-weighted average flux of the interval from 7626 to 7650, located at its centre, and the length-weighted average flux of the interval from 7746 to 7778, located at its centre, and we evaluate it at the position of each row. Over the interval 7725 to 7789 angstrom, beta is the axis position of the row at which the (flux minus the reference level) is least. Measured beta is 7762.10 angstrom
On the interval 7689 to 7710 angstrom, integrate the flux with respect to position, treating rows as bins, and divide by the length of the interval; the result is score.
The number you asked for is 210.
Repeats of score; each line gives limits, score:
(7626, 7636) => 218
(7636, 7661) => 220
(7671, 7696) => 223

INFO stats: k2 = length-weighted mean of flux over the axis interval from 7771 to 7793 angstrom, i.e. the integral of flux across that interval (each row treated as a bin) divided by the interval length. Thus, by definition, 232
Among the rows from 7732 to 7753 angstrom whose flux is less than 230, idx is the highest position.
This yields 7751.38 angstrom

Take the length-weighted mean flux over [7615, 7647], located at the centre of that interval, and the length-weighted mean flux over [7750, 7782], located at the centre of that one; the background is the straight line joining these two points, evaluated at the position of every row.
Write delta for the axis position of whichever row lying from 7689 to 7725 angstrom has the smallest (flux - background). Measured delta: 7701.57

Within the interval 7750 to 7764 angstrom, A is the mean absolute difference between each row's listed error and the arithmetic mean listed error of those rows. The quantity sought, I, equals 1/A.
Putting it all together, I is 0.18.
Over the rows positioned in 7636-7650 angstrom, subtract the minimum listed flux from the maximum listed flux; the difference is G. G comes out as 23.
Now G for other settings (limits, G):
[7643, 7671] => 24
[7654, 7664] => 24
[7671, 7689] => 17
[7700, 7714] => 40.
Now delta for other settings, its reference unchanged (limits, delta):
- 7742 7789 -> 7762.10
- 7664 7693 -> 7690.93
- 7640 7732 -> 7701.57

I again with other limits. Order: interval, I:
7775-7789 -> 0.50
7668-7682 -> 2.67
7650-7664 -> 0.57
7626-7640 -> 0.21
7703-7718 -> 0.15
